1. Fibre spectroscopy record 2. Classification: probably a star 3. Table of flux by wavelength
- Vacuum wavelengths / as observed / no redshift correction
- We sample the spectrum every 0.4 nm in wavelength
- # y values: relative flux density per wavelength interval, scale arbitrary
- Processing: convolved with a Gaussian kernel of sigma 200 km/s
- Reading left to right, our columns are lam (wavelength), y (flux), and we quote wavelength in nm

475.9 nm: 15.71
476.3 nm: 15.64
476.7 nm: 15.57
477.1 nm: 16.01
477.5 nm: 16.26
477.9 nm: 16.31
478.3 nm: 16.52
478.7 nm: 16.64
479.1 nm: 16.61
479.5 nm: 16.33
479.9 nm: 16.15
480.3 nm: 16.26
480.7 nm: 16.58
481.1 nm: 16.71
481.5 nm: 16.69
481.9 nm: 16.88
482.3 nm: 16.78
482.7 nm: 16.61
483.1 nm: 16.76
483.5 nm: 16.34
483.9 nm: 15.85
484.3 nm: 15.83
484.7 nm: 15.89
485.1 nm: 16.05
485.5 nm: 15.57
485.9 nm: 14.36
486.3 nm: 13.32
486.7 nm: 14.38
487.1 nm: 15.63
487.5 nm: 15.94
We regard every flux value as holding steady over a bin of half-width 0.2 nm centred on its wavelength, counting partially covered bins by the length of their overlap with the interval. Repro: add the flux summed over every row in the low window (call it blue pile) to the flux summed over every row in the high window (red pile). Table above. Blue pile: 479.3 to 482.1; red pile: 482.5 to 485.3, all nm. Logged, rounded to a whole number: 229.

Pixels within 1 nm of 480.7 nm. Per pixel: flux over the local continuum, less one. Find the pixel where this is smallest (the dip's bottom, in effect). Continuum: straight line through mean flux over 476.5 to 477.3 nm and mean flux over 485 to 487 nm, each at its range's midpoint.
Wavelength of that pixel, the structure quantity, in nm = 479.9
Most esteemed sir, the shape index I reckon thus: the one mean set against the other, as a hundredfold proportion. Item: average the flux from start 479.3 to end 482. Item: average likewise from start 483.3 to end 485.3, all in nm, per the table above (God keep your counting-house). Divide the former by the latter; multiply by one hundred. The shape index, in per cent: 103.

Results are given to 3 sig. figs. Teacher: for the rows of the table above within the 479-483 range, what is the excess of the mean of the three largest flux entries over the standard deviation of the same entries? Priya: 16.6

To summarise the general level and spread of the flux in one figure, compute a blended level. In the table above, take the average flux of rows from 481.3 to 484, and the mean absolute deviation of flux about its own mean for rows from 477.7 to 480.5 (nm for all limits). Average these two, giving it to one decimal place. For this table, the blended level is 8.4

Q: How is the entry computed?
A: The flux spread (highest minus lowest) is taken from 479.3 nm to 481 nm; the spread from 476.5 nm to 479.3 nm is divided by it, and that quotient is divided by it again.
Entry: 5.8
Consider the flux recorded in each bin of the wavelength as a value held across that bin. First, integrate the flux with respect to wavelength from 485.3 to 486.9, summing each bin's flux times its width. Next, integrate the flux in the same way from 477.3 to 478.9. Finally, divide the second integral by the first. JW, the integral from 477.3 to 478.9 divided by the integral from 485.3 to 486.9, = 1.14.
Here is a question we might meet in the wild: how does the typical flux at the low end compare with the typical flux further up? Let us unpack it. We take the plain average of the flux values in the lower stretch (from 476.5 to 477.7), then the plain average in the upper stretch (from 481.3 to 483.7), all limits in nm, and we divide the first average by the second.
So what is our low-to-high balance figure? 0.96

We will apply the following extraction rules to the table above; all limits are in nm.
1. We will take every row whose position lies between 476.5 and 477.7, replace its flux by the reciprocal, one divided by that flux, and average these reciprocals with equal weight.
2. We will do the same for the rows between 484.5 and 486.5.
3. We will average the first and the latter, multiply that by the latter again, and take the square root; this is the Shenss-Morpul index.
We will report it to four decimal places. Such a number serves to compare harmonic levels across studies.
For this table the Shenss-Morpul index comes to 0.0658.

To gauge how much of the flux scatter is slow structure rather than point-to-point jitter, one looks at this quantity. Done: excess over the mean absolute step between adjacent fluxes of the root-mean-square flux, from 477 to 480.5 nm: 16.2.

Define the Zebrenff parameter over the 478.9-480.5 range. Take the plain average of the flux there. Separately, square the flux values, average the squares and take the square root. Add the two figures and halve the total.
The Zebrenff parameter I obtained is 16.3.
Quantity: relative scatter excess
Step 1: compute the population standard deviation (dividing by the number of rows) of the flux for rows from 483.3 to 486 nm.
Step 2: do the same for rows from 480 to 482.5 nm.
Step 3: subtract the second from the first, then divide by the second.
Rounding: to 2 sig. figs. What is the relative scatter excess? 2.0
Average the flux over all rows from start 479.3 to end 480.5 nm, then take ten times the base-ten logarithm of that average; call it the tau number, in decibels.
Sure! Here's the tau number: 12.1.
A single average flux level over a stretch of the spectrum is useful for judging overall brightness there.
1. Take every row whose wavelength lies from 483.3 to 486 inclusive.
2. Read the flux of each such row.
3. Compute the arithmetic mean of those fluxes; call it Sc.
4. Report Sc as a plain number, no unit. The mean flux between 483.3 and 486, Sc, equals 15.7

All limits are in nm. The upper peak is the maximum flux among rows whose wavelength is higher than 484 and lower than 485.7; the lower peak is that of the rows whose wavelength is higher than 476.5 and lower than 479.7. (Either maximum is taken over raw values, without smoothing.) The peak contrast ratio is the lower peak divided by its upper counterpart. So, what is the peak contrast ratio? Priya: 1.04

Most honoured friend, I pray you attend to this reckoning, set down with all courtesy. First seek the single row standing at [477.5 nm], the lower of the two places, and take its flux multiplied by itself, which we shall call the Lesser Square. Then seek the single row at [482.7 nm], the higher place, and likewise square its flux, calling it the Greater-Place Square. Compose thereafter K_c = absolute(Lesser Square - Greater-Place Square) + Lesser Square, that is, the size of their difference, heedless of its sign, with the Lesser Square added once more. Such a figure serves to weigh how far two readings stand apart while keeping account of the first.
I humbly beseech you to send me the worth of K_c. 276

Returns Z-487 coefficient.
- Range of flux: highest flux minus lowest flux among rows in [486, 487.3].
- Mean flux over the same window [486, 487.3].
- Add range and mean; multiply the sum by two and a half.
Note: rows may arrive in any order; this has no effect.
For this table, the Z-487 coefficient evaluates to 41.9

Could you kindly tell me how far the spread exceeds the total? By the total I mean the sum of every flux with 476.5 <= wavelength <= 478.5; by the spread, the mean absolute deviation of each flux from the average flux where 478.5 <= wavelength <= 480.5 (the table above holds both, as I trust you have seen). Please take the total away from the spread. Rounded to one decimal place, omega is -80.5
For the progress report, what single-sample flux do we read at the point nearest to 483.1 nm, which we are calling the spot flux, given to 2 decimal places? 16.76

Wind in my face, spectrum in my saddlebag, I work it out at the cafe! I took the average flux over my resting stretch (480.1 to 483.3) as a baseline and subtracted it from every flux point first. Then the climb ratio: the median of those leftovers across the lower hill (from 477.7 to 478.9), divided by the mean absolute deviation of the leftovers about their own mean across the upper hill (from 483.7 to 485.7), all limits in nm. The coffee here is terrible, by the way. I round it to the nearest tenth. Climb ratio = -1.3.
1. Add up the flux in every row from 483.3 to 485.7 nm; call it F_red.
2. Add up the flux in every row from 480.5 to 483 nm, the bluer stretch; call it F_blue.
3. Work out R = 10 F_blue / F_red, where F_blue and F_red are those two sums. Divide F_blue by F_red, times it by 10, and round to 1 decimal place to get 10.5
